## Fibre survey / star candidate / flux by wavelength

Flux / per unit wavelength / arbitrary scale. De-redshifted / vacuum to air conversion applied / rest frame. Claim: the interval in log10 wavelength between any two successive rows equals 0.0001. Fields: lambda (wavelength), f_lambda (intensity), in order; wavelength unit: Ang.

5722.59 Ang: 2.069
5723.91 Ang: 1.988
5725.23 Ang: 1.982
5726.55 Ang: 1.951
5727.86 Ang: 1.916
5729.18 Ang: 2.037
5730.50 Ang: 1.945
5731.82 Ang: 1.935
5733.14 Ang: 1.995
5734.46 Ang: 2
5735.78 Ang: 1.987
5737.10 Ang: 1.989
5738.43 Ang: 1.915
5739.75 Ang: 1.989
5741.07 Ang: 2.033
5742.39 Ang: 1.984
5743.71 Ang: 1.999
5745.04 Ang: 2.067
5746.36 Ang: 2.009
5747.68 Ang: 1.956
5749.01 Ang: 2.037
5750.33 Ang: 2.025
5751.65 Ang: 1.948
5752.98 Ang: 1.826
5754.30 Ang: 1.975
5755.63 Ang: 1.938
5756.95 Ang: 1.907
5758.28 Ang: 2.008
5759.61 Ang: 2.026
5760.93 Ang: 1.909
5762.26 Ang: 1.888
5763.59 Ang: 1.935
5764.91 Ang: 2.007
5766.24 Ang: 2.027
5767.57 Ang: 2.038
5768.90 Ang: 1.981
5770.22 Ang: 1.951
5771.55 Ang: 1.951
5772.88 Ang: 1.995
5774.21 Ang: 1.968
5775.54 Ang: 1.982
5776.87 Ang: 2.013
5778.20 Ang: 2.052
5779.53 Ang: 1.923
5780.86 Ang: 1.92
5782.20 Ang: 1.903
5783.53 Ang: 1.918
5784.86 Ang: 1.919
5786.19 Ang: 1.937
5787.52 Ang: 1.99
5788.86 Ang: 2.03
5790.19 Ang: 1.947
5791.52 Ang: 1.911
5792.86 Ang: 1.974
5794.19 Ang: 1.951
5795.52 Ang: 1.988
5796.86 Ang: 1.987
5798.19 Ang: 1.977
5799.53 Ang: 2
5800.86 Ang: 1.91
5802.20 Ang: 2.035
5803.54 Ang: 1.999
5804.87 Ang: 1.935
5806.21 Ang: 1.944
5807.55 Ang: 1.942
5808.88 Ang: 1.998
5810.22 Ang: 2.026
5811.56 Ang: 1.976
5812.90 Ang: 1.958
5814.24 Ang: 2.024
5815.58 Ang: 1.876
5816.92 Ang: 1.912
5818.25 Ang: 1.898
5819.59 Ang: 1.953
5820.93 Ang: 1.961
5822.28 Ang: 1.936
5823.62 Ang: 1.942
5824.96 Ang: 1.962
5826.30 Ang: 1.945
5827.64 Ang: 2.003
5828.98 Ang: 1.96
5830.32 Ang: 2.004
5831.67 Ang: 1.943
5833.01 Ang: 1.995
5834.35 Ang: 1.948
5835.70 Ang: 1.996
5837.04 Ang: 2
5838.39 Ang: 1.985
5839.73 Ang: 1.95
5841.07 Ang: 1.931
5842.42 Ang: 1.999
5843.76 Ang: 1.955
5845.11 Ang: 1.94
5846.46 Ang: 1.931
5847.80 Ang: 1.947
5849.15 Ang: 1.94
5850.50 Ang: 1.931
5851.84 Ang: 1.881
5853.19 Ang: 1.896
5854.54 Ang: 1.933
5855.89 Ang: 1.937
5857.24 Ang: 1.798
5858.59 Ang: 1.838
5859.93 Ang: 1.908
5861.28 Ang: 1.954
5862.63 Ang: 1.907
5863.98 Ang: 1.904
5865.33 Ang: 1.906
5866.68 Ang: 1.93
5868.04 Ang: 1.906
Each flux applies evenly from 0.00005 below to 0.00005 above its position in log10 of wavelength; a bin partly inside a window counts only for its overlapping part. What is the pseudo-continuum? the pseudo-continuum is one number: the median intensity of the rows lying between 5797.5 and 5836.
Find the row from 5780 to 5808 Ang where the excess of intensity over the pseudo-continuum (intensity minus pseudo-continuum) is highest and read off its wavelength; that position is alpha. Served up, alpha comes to 5802.20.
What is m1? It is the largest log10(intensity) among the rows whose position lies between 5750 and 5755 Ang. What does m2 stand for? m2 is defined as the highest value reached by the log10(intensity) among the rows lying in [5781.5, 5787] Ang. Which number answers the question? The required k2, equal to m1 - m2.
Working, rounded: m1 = 0.306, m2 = 0.287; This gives 0.019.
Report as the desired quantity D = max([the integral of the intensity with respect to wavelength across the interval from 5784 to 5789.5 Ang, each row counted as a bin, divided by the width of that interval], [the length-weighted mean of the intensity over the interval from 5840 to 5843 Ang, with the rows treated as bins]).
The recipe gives 1.97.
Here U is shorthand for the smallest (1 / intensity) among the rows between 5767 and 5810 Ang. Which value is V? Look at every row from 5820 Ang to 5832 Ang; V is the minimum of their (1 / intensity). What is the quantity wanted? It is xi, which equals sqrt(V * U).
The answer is 0.493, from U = 0.487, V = 0.499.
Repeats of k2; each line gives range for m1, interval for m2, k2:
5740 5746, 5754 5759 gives 0.013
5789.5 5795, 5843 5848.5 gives 0.004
